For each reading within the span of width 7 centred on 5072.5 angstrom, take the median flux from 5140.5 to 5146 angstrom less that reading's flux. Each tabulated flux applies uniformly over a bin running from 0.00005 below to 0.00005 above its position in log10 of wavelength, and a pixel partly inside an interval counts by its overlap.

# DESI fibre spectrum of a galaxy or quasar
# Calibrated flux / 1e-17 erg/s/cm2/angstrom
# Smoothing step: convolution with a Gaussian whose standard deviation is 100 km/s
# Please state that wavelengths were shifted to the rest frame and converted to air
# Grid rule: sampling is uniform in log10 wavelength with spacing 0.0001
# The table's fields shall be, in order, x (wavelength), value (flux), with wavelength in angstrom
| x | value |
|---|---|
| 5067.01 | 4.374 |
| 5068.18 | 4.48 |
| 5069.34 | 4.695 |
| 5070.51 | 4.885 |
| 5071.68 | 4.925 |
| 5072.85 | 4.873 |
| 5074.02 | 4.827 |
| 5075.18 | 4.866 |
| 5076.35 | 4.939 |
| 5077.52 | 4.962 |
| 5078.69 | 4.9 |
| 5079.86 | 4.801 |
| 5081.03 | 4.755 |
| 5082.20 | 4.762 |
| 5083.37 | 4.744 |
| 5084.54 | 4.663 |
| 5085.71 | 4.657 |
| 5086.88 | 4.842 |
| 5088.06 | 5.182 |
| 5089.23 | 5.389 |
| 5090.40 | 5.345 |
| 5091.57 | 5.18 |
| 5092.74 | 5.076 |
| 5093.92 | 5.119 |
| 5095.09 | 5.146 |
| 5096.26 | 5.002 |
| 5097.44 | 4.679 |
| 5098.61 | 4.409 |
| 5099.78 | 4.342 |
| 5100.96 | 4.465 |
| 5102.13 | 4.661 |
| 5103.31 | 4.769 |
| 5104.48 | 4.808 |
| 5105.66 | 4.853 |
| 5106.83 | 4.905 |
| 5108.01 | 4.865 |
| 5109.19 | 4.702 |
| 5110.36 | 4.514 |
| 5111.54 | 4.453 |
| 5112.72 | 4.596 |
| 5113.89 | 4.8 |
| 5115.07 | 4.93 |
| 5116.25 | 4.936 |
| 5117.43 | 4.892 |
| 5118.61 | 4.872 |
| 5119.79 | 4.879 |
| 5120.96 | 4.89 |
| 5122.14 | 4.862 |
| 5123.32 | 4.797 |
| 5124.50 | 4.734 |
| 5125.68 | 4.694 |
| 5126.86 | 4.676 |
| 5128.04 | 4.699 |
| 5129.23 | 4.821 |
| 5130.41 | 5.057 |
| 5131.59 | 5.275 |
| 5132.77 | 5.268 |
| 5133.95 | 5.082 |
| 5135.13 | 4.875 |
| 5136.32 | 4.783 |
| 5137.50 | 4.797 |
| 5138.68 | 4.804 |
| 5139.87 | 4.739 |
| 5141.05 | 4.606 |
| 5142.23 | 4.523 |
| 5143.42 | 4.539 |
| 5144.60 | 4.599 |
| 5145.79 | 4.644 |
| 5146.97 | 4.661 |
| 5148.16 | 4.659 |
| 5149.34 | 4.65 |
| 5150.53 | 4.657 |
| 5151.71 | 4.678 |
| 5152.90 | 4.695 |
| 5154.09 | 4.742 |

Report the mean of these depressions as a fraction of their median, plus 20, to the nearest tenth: 20.9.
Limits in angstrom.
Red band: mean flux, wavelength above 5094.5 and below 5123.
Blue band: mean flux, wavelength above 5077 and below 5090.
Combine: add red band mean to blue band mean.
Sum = 9.64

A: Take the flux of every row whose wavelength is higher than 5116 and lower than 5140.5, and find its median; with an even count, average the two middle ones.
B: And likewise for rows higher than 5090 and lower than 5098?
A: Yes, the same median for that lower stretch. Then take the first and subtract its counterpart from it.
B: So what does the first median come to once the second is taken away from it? -0.26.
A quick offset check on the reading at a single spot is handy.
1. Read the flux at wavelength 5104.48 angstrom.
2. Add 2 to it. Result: 6.81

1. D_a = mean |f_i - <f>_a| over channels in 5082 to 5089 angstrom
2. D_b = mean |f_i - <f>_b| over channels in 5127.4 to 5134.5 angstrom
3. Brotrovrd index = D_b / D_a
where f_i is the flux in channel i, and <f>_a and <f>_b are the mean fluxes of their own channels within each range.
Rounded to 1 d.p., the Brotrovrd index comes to 1.3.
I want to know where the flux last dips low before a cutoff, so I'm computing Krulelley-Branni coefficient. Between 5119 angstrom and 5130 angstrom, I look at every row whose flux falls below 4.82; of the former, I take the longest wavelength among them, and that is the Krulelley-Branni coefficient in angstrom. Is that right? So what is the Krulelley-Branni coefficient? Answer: 5128.04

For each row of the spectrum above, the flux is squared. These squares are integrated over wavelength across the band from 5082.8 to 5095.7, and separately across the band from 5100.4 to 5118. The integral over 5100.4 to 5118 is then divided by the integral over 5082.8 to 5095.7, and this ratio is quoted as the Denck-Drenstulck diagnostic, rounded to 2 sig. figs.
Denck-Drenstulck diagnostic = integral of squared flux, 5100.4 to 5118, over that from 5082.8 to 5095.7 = 1.2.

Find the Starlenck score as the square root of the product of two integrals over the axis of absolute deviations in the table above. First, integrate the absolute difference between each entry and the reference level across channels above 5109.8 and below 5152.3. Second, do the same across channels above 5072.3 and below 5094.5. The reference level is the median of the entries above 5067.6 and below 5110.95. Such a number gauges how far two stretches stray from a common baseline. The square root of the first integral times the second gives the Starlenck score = 5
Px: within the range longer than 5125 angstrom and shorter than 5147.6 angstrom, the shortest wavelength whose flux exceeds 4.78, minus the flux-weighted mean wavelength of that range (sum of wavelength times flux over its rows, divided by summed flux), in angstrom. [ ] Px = -7.0 angstrom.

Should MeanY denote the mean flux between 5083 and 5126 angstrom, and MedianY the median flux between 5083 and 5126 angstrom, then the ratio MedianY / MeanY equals 1.003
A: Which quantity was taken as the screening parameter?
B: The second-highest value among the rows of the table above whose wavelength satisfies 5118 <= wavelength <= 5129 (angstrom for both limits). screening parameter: 4.879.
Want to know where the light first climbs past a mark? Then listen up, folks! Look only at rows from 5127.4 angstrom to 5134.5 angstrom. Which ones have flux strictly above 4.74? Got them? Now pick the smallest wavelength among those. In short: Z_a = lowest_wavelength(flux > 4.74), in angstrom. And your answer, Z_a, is 5129.23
